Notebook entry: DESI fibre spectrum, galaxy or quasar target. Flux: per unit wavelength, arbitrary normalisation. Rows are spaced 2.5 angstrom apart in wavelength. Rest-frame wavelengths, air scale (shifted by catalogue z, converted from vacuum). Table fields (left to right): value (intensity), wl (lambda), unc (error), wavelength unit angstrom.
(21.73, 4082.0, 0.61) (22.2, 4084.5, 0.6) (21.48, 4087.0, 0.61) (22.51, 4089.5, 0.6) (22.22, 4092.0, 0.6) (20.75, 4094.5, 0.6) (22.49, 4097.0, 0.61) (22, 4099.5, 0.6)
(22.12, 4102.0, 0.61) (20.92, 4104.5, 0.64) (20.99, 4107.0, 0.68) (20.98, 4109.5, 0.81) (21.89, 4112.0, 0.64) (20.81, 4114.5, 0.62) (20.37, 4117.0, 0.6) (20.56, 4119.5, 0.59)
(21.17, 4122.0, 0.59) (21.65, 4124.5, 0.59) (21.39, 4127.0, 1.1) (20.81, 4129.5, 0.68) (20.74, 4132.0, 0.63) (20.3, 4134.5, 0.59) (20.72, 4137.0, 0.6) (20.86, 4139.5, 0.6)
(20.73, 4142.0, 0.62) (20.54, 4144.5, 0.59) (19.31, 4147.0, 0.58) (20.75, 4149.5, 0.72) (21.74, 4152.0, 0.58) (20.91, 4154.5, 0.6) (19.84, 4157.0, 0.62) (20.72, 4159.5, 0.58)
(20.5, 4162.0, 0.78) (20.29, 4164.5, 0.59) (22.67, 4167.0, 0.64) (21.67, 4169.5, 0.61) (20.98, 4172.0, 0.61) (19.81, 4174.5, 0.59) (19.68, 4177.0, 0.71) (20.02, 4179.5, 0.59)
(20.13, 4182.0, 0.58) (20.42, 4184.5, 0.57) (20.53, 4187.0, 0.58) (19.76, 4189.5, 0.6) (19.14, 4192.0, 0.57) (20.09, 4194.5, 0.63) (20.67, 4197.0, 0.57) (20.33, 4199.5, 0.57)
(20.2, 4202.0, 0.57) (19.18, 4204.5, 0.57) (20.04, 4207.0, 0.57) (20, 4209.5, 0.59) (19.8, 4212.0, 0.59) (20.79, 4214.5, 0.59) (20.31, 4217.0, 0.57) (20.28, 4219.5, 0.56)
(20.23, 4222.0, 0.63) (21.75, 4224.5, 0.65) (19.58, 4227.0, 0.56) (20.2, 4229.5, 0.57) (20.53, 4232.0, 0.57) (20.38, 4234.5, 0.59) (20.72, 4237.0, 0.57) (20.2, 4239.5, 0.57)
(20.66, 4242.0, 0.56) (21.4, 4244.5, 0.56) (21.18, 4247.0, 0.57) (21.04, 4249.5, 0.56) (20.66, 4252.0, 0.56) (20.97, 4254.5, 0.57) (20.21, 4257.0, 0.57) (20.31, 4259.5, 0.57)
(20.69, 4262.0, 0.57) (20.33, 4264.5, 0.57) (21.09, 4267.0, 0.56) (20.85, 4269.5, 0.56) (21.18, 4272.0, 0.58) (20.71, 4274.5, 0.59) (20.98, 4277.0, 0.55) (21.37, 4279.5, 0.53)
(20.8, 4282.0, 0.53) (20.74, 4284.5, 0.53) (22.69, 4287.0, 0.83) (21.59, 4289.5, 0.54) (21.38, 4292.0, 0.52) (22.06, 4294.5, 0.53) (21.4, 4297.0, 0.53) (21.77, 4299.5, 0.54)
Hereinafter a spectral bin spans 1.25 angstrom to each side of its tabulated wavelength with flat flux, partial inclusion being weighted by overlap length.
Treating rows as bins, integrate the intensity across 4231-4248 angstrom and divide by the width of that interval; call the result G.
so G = 20.7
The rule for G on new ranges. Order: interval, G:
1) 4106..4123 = 21.0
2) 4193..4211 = 20.1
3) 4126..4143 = 20.8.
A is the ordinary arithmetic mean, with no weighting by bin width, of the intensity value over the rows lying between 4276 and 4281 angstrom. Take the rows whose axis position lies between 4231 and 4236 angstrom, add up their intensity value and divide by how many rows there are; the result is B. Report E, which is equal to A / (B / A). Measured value 22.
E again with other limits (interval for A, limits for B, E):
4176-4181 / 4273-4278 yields 19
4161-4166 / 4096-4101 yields 19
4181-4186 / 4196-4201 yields 20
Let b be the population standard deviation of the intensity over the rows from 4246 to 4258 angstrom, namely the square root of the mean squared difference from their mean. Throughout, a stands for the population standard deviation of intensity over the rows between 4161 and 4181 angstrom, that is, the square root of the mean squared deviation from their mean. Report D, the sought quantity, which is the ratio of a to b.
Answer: 2.8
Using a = 1.0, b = 0.35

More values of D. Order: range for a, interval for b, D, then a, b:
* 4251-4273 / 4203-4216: 0.6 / 0.3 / 0.52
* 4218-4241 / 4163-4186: 0.6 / 0.6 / 0.93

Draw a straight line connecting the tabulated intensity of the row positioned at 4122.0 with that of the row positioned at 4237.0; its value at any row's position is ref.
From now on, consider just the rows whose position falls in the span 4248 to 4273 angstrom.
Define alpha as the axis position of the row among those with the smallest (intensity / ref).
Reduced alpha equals 4257.0 angstrom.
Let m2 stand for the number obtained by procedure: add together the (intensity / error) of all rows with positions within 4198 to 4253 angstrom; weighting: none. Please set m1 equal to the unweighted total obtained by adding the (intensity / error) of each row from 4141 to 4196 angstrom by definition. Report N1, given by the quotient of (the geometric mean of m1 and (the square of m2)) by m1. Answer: 28.7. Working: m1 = 736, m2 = 780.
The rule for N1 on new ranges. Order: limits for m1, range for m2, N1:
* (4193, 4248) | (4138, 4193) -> 26.6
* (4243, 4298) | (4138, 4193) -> 25.7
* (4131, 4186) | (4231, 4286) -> 29.9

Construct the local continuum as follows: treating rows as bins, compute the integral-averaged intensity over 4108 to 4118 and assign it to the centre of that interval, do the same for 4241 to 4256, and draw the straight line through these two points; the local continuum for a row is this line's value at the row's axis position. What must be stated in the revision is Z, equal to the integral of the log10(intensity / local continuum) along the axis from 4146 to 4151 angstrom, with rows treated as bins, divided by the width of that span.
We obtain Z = -0.019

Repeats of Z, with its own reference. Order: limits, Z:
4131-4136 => -0.011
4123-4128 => 0.010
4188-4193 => -0.032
